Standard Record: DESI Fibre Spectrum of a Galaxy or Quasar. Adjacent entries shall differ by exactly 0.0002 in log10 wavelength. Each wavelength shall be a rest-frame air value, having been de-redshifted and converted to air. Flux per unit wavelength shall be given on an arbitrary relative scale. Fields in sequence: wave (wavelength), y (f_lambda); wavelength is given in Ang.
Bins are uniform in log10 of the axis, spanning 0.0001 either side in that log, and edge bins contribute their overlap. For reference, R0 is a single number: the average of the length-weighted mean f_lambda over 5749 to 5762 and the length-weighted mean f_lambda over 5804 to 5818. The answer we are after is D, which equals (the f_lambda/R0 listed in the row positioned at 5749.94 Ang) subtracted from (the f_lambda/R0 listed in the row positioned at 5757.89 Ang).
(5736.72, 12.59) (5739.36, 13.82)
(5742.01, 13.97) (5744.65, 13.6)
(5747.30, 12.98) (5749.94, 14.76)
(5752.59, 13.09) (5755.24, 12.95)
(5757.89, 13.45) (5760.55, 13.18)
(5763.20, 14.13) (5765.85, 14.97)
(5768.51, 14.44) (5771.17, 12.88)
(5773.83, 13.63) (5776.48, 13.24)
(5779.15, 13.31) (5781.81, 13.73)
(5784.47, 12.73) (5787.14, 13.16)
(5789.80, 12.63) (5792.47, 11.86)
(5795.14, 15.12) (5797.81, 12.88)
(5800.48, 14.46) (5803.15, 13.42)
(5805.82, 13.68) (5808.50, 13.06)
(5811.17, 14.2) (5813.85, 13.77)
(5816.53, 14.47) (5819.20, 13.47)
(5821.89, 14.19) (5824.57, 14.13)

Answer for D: -0.10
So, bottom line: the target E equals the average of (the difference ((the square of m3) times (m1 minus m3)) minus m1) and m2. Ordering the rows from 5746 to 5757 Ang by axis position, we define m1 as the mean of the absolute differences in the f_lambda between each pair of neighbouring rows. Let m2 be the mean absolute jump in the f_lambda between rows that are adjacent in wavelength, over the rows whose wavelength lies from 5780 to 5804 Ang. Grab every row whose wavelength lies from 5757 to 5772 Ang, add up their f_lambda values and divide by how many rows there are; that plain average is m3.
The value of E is -1211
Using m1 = 1.20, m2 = 1.36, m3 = 13.8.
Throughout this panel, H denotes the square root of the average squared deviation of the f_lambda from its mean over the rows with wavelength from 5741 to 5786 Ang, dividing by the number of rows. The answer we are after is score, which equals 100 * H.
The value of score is 65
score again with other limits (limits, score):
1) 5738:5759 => 57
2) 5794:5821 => 66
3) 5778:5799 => 90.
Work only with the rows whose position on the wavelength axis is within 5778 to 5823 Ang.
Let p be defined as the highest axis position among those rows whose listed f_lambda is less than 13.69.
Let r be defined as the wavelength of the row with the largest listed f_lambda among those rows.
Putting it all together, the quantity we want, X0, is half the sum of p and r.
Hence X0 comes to 5807.2 Ang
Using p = 5819.20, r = 5795.14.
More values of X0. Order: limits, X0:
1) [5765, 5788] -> 5776.5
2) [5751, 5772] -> 5768.5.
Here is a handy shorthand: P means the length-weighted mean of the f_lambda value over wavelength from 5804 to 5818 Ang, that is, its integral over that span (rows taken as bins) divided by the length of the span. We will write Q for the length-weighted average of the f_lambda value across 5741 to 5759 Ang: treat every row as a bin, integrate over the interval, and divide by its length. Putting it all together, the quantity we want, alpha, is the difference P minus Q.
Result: 0.3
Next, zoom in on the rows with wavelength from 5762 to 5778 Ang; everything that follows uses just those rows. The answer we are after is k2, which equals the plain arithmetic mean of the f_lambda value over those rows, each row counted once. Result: 13.9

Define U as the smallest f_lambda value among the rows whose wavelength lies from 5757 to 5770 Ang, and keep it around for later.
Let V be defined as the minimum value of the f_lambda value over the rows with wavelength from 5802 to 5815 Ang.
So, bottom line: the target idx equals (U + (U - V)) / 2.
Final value 6.65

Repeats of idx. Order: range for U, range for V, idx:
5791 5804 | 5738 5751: 5.37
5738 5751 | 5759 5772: 6.54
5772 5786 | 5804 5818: 6.20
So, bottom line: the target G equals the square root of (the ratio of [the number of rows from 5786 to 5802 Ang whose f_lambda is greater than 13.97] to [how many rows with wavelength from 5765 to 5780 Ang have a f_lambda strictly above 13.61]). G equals 0.8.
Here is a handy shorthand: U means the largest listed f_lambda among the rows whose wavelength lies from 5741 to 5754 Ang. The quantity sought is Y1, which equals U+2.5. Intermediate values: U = 14.76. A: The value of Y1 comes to 17.3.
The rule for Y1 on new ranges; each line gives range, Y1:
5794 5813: 17.6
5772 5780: 16.1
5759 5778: 17.5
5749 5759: 17.3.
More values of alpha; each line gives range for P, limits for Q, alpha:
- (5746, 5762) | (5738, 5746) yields -0.4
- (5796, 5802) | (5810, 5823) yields -0.2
